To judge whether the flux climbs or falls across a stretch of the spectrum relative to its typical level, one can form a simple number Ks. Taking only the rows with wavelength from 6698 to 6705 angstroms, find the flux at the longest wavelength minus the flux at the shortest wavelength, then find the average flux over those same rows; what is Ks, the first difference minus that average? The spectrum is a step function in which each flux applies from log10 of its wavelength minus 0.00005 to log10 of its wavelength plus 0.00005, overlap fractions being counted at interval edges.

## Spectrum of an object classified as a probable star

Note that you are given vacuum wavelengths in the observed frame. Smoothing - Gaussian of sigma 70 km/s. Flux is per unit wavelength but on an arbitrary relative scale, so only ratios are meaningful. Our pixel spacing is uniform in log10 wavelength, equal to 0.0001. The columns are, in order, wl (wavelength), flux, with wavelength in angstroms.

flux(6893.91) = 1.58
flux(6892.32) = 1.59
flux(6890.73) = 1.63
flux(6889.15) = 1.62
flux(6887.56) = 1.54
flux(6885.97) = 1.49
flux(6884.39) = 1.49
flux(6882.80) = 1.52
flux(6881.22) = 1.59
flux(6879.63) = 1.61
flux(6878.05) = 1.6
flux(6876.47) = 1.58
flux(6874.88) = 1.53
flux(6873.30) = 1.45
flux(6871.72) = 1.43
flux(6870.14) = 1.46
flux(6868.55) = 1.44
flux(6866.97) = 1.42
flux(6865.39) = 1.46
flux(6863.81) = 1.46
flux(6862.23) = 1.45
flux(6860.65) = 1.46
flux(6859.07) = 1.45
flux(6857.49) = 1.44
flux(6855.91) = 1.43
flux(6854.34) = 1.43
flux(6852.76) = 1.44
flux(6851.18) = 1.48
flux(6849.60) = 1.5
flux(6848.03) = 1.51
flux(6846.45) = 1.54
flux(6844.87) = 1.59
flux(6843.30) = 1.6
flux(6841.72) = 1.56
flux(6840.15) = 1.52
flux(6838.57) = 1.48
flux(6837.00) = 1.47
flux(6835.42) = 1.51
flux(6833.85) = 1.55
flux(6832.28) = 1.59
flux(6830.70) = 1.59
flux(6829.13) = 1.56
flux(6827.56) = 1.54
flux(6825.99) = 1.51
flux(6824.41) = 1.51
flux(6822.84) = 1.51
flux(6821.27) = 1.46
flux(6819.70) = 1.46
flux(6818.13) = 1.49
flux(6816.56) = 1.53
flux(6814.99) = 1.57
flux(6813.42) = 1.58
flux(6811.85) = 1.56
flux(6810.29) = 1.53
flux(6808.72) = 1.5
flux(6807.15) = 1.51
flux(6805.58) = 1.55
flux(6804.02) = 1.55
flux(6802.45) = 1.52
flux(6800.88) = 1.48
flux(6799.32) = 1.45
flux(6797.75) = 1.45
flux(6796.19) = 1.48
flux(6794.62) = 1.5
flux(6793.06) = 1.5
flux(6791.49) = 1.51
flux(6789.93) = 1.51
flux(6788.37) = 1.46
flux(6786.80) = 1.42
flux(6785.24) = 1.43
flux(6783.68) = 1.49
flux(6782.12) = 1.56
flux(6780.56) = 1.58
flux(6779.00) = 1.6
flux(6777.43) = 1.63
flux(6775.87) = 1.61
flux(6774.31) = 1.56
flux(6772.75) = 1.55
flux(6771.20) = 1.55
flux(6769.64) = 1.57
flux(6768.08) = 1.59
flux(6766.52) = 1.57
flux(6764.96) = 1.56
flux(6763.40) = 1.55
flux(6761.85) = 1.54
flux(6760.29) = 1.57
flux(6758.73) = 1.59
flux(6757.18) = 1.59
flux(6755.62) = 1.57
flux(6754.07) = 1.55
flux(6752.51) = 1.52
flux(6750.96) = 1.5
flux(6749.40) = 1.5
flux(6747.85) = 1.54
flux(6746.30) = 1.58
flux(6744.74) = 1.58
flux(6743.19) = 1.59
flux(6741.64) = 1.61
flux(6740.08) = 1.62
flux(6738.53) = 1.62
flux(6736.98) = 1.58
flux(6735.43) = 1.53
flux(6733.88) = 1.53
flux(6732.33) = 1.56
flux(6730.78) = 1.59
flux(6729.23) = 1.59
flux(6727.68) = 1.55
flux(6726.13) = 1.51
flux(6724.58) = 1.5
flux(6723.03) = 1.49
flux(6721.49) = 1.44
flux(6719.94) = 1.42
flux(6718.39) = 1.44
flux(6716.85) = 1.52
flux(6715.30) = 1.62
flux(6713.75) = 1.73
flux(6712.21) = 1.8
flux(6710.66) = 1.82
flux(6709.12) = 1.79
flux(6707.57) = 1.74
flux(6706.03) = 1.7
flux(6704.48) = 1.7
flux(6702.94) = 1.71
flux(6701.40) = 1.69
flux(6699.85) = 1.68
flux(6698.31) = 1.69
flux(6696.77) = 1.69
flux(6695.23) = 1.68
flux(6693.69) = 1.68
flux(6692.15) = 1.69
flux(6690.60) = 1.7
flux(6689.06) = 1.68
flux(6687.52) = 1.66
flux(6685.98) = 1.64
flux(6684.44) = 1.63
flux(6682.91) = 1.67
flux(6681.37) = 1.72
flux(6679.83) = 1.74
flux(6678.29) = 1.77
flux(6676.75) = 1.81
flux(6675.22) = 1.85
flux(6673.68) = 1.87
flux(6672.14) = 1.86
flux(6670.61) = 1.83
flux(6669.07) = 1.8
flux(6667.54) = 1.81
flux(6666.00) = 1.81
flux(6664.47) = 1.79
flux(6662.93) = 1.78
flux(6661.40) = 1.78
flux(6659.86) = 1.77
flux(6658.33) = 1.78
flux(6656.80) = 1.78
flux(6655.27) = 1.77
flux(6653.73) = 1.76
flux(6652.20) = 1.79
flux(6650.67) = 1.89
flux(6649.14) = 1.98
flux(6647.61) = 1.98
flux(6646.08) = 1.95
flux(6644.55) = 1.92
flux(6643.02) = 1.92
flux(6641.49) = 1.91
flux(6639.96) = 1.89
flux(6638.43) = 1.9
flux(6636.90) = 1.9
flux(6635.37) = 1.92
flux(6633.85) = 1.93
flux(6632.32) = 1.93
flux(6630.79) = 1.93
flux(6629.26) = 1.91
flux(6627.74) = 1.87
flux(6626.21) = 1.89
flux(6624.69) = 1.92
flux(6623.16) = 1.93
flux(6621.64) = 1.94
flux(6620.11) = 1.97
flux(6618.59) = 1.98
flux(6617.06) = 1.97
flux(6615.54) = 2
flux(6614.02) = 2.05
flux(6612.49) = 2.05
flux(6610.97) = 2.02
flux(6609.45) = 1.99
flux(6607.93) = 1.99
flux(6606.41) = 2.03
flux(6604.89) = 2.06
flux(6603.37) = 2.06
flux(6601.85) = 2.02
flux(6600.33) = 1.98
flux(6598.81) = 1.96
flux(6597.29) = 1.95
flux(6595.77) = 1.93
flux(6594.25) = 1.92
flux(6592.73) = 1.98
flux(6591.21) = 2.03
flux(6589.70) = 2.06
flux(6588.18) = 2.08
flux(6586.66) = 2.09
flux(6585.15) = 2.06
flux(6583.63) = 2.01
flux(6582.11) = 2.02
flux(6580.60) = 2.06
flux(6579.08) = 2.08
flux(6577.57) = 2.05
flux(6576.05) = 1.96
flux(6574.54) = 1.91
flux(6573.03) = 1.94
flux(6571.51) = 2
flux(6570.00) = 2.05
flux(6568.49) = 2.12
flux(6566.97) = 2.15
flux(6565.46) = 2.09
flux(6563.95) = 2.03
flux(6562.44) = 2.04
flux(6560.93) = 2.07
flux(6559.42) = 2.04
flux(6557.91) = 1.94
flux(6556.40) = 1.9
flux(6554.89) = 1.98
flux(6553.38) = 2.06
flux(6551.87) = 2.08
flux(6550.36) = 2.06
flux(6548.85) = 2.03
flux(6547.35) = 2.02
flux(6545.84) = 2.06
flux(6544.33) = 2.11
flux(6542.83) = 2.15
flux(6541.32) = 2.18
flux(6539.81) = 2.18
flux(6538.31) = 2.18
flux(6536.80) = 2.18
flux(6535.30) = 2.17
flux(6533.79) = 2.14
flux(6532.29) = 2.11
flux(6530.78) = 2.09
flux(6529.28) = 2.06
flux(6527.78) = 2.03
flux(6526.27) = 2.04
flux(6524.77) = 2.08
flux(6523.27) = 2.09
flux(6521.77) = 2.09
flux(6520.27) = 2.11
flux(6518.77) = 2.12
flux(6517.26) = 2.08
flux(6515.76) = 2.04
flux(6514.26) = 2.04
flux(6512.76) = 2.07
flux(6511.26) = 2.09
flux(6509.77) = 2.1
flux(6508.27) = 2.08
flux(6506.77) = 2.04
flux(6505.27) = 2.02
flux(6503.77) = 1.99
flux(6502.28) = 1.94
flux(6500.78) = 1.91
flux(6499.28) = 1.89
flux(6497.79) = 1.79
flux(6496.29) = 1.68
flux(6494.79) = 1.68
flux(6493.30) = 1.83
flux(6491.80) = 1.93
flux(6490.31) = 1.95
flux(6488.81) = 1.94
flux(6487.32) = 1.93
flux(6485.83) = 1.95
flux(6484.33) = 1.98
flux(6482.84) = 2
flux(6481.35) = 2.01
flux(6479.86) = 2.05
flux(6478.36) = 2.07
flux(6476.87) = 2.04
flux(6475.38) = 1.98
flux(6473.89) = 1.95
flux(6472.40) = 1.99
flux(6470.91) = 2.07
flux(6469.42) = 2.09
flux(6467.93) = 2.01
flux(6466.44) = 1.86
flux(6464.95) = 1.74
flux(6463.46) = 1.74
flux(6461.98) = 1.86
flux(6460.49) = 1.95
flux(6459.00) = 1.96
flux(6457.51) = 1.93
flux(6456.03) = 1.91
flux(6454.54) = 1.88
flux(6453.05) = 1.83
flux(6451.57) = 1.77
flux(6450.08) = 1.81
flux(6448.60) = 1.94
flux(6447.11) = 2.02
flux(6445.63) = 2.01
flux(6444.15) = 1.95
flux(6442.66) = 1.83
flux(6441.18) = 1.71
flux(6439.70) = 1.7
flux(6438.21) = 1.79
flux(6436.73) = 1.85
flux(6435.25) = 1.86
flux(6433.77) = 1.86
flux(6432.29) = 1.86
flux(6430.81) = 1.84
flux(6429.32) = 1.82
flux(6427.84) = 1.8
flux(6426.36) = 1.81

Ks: -1.7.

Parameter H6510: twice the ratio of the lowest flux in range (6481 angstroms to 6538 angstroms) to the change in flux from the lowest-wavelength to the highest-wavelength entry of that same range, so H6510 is 20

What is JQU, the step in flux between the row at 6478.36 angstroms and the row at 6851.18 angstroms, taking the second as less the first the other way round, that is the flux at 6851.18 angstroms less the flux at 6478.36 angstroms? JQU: -0.59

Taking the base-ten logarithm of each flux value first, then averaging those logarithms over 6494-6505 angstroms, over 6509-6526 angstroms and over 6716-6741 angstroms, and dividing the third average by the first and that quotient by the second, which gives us 2.2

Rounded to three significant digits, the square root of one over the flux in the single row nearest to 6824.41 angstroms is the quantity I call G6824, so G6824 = 0.814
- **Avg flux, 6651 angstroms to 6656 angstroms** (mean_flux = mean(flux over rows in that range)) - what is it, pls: 1.8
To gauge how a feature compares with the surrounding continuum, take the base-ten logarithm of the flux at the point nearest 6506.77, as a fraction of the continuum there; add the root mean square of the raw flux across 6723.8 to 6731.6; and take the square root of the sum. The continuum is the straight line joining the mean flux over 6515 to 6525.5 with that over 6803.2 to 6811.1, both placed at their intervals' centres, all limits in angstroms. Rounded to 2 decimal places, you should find 1.24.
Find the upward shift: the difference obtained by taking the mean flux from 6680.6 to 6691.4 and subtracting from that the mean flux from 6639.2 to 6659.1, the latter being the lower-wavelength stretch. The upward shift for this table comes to -0.20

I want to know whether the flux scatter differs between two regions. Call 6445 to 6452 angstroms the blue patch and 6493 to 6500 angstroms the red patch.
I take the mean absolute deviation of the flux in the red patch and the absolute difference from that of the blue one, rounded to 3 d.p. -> 0.021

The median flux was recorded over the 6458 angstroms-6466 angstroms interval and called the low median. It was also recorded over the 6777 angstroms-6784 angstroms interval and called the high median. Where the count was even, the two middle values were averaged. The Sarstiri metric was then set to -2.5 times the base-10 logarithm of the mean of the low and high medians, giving -0.589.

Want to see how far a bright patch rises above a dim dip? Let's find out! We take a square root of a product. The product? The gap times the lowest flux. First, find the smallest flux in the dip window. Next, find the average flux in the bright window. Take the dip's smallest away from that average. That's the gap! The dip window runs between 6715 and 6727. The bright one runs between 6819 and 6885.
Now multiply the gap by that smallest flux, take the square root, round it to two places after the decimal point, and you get 0.35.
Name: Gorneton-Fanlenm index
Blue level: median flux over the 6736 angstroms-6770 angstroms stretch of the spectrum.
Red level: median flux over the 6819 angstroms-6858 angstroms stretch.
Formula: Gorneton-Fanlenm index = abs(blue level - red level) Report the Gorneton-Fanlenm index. 0.06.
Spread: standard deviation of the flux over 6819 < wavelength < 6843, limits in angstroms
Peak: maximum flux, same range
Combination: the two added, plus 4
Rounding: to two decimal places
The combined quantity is 5.63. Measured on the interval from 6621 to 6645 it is 5.96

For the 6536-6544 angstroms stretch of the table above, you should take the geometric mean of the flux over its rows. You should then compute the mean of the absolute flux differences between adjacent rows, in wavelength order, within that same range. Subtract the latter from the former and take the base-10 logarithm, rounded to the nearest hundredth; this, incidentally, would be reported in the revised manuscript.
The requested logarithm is 0.34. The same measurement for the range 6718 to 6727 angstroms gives 0.16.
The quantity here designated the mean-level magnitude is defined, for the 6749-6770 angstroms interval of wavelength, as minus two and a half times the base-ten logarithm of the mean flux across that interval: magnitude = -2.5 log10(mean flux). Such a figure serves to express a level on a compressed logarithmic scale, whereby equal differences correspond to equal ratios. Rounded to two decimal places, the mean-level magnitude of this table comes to -0.48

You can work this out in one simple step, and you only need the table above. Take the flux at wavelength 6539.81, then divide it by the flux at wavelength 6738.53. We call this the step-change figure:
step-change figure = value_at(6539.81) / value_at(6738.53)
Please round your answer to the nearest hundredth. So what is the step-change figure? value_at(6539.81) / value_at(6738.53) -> 1.35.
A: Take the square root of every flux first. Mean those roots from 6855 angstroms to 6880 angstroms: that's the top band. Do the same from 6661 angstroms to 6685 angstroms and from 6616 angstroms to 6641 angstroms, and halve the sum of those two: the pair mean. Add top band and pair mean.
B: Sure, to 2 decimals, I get 2.58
